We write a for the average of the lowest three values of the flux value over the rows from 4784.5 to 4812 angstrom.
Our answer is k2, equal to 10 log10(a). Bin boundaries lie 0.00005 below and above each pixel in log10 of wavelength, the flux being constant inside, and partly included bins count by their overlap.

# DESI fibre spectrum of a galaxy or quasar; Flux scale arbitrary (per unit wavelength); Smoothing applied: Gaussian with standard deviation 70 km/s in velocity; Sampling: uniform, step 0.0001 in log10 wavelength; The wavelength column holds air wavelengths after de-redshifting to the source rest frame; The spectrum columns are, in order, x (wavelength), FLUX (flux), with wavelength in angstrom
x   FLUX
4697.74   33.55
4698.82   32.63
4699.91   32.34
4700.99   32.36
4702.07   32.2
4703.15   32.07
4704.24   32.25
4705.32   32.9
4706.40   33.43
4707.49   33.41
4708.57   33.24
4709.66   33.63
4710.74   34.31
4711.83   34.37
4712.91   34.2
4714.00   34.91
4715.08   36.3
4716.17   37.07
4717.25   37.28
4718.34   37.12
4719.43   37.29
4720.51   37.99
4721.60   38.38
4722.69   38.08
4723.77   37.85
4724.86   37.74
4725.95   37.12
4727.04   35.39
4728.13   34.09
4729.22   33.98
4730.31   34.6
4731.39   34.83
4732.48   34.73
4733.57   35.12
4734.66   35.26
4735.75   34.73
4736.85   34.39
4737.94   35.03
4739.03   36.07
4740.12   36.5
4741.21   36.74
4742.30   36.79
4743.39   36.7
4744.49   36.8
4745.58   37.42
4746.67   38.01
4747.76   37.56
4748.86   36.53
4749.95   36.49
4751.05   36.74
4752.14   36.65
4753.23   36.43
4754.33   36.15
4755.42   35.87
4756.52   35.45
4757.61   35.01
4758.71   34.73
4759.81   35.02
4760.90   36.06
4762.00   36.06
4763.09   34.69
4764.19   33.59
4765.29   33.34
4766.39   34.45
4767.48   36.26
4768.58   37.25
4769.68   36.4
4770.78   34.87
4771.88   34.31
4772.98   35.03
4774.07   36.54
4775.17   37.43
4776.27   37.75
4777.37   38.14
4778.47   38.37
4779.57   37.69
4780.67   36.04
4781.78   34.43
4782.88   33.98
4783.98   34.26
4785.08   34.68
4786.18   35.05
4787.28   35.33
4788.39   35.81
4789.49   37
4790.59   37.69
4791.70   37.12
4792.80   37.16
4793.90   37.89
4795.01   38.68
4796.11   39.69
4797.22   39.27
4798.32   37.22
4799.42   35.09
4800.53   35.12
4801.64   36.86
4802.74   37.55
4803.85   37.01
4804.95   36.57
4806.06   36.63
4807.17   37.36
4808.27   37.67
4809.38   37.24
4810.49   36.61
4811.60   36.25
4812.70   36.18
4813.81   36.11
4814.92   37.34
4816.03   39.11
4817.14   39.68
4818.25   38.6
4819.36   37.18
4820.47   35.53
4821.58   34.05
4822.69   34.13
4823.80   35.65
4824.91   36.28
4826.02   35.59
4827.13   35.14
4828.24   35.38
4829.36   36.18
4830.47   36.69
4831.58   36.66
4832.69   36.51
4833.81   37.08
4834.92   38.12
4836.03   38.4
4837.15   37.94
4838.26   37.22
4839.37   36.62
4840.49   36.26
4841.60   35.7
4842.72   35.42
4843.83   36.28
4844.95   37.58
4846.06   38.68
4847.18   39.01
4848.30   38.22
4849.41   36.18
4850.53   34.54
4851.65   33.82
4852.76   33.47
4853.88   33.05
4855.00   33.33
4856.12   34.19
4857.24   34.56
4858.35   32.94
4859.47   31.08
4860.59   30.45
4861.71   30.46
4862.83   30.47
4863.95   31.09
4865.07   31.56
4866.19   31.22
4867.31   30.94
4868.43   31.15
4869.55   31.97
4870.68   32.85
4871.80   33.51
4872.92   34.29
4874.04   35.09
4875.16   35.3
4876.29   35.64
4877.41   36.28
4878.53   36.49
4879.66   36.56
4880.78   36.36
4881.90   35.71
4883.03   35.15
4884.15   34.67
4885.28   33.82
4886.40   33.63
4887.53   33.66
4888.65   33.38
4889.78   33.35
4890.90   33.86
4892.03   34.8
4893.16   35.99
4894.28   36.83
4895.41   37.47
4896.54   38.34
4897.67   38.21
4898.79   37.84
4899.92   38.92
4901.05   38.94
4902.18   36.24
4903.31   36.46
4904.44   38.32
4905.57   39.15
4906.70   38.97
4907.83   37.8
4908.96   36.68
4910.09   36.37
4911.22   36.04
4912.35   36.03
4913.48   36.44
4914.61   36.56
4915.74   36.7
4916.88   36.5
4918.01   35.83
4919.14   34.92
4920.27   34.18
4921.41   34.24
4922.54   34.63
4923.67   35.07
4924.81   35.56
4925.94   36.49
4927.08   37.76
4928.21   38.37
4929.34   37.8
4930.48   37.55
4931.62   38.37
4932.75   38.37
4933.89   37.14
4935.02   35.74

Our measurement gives 15.4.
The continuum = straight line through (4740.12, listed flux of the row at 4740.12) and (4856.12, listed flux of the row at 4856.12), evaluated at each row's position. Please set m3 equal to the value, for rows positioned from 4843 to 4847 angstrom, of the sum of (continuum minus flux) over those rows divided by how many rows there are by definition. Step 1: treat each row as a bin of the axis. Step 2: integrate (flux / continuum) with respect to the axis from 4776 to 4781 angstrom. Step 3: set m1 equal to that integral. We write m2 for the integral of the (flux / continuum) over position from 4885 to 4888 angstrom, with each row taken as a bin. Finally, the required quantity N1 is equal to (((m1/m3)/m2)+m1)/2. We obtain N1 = 2.4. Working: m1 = 5.3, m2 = 3.0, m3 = -3.1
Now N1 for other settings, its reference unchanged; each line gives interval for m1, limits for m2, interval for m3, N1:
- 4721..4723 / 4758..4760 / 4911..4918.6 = 0.9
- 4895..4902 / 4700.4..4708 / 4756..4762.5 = 4.8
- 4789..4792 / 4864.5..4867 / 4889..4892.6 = 0.2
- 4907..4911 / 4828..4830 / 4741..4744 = -1.5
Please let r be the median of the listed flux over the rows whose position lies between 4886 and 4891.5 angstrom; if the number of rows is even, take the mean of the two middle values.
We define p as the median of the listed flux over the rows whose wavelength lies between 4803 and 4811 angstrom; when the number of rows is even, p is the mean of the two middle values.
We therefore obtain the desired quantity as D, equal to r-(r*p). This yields -1211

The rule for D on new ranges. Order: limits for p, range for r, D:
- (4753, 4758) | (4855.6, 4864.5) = -1084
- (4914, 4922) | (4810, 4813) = -1263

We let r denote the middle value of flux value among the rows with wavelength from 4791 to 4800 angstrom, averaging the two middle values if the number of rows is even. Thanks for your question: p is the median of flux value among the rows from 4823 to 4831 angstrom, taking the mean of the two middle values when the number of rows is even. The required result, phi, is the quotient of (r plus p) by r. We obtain 1.95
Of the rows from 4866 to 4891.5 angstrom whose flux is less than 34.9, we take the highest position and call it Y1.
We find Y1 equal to 4890.90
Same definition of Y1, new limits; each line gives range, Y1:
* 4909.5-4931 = 4922.54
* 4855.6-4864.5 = 4863.95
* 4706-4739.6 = 4736.85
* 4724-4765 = 4764.19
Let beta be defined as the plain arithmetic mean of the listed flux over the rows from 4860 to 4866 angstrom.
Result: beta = 30.8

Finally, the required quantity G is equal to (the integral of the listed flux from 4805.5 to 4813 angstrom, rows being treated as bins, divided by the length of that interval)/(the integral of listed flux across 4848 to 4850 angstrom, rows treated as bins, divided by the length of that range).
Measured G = 0.99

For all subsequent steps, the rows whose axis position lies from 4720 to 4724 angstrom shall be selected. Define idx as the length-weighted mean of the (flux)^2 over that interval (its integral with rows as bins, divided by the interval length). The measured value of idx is 1452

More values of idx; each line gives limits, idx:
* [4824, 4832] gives 1294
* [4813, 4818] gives 1444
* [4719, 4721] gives 1423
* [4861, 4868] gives 958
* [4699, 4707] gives 1057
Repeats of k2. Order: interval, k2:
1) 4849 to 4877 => 14.8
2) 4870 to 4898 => 15.2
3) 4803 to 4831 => 15.4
